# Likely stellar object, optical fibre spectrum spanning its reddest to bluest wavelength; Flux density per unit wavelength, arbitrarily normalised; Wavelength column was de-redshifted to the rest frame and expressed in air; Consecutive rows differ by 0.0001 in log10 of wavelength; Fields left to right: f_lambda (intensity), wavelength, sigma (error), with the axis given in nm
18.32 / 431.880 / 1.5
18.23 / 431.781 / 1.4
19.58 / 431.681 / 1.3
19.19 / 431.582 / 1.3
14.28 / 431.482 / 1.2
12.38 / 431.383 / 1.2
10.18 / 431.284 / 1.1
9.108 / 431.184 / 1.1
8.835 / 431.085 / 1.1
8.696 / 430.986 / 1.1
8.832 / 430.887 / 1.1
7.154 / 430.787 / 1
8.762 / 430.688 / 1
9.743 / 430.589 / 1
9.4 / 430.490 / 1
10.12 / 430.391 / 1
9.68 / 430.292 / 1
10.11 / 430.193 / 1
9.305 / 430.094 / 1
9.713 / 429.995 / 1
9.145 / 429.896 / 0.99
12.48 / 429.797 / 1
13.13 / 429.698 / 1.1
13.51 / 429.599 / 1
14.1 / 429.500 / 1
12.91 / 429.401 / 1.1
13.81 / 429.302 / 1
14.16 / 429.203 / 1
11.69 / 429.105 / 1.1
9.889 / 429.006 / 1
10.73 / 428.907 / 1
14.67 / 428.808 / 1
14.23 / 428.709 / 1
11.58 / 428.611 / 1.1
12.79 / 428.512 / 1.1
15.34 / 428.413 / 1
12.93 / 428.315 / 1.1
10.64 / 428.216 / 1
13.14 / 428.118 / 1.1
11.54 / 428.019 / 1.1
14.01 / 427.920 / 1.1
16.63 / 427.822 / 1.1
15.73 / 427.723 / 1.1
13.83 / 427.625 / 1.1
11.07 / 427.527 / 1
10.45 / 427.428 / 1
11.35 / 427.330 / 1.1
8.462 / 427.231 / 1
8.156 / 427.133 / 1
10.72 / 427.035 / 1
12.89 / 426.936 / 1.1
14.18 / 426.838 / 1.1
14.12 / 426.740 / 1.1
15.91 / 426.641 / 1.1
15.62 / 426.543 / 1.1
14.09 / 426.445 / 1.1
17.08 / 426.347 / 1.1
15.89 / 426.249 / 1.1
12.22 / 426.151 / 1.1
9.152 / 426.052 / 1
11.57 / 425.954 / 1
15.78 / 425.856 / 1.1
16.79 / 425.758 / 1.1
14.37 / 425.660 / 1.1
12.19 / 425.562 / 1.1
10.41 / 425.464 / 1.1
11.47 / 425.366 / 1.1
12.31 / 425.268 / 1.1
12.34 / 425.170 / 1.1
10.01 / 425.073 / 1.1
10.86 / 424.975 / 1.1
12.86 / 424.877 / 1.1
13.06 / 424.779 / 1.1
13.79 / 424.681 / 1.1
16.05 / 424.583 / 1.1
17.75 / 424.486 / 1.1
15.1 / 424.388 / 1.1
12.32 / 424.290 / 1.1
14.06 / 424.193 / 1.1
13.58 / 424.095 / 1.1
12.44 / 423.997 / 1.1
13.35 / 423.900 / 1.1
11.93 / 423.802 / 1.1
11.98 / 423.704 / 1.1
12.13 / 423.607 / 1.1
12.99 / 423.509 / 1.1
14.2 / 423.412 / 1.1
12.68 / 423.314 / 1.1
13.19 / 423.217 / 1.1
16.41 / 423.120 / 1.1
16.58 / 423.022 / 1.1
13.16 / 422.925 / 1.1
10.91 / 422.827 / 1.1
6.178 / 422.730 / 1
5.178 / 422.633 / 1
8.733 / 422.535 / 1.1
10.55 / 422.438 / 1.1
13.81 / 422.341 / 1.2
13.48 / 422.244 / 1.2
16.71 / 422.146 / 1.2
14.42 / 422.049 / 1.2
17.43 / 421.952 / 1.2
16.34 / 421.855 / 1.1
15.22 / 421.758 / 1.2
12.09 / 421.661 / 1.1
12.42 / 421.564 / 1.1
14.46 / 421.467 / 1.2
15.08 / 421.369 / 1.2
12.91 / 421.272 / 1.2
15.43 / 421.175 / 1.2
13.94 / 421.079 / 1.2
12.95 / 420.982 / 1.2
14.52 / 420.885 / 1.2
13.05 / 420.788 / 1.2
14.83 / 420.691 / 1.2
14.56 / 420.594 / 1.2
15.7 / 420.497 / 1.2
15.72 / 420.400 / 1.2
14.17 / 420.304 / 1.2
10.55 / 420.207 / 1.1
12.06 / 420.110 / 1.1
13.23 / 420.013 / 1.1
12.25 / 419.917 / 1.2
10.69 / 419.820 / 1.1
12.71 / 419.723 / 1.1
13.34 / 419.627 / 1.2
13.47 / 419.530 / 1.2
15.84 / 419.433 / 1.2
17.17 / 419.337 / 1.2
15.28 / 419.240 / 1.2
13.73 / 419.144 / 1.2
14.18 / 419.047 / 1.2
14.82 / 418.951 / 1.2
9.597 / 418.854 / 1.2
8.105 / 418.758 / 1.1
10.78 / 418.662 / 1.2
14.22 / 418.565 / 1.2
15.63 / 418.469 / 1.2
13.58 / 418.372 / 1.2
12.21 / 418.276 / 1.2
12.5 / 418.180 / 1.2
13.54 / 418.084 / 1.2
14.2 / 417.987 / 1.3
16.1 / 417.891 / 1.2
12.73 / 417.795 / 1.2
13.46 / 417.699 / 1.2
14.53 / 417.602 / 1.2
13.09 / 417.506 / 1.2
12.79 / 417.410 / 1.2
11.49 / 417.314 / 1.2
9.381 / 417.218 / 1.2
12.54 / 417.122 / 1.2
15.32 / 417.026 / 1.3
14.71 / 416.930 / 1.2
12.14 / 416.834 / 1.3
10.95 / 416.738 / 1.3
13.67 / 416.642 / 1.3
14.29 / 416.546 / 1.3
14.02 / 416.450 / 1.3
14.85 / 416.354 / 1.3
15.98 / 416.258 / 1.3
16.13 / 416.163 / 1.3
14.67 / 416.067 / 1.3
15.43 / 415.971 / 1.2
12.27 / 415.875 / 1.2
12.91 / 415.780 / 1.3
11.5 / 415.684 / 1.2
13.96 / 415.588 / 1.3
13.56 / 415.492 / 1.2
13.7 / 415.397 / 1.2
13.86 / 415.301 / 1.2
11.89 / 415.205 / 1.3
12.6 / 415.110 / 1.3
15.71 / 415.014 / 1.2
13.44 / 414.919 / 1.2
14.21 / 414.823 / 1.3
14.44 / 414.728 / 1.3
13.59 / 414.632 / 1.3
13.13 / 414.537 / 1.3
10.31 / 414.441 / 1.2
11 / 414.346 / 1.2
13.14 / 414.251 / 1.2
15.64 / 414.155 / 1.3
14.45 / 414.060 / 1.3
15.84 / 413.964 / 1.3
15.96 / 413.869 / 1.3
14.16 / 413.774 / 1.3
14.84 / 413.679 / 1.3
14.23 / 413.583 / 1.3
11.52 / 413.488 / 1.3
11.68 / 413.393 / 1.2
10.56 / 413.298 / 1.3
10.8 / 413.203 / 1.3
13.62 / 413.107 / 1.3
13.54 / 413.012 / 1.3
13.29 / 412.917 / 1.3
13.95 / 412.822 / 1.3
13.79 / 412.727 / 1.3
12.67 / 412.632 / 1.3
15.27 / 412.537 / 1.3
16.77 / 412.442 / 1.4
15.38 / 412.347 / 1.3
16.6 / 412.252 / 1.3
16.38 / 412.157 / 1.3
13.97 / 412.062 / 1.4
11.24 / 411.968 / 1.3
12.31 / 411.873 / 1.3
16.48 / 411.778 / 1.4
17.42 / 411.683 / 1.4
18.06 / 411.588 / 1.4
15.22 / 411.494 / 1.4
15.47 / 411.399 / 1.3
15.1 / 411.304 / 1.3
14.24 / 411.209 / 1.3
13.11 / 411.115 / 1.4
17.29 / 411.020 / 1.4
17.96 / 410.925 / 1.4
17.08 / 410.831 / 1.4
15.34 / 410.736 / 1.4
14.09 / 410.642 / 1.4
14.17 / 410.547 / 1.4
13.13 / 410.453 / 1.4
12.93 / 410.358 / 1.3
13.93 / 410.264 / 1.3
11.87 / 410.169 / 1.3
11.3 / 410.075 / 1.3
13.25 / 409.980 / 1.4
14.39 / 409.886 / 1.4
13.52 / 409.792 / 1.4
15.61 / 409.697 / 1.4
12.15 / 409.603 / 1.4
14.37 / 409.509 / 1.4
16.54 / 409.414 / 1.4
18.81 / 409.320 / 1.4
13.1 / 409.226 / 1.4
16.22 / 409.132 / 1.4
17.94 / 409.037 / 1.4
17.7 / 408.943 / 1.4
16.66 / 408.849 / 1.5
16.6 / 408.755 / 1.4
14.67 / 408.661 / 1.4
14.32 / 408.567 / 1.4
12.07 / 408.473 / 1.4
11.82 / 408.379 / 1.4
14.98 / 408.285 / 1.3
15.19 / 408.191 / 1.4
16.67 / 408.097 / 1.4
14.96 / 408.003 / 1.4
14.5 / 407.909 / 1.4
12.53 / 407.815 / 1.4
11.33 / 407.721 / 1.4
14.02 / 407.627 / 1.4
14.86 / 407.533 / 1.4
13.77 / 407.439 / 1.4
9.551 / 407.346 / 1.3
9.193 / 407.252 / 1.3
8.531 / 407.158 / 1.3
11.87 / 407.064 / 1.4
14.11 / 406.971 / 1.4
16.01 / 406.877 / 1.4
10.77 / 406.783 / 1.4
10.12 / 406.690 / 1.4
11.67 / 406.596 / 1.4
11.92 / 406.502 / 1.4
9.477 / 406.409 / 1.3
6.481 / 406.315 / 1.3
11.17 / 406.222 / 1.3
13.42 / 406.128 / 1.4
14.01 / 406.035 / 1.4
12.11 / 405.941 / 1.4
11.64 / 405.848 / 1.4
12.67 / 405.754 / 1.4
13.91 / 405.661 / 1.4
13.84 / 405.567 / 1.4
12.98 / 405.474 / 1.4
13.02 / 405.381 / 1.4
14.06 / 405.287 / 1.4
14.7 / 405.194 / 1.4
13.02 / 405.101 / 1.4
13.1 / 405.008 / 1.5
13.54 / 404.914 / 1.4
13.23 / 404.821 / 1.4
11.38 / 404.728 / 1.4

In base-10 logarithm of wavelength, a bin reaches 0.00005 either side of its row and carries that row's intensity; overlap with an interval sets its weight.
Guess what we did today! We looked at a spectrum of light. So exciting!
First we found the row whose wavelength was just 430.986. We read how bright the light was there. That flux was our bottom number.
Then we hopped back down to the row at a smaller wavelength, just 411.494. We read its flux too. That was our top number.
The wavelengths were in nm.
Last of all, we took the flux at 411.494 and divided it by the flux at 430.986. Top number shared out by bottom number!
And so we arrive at 1.8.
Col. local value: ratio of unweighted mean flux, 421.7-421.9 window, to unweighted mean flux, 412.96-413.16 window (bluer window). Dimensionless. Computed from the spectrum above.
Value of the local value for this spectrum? 1.16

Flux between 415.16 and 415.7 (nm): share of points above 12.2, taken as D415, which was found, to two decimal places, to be 0.67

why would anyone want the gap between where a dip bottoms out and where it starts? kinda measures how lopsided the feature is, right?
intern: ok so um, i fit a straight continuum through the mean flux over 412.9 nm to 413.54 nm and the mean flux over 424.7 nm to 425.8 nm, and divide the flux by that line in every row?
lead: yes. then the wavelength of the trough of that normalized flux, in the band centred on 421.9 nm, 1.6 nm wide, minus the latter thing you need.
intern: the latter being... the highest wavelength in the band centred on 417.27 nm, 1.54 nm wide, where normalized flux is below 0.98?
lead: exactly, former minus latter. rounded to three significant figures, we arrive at 5.32 nm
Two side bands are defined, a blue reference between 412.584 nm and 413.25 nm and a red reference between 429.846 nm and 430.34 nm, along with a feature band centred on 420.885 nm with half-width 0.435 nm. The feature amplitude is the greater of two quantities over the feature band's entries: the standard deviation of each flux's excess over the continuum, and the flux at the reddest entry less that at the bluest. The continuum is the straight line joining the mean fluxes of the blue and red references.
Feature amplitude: 1.0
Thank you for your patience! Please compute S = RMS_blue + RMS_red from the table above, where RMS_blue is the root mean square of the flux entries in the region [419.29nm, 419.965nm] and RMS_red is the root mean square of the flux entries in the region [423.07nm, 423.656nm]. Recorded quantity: 27.5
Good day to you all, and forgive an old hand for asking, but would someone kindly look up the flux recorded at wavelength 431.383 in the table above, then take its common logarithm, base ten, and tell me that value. 1.09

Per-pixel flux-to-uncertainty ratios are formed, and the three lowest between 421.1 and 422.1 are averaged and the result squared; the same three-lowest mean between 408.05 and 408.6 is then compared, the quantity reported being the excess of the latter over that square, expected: -112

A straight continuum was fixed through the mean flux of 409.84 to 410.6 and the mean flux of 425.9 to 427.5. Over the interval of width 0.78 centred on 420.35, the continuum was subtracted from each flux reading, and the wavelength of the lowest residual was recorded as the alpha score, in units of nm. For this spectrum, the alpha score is 420.207 nm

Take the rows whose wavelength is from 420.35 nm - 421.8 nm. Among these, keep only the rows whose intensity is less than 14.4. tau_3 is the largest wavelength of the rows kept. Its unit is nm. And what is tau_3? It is 421.661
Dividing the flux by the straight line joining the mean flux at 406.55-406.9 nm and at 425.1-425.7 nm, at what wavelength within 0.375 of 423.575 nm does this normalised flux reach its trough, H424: 423.802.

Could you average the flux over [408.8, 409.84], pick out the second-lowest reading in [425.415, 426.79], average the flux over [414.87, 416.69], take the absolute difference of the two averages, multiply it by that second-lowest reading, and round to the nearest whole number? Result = 18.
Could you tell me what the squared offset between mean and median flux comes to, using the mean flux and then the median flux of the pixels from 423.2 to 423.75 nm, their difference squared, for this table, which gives 0.00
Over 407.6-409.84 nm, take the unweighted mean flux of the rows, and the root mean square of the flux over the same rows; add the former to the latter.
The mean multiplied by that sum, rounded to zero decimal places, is 443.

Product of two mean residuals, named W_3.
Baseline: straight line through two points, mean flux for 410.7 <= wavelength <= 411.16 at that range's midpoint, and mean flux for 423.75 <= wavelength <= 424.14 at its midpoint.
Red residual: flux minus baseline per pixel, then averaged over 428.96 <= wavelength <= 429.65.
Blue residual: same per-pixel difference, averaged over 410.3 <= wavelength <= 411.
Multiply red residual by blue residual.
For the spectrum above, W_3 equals -1.8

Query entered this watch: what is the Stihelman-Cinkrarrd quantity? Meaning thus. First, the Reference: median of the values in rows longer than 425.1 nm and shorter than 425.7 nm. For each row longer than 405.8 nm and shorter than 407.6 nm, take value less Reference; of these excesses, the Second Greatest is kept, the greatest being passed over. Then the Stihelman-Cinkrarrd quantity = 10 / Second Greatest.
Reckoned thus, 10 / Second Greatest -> 3.8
